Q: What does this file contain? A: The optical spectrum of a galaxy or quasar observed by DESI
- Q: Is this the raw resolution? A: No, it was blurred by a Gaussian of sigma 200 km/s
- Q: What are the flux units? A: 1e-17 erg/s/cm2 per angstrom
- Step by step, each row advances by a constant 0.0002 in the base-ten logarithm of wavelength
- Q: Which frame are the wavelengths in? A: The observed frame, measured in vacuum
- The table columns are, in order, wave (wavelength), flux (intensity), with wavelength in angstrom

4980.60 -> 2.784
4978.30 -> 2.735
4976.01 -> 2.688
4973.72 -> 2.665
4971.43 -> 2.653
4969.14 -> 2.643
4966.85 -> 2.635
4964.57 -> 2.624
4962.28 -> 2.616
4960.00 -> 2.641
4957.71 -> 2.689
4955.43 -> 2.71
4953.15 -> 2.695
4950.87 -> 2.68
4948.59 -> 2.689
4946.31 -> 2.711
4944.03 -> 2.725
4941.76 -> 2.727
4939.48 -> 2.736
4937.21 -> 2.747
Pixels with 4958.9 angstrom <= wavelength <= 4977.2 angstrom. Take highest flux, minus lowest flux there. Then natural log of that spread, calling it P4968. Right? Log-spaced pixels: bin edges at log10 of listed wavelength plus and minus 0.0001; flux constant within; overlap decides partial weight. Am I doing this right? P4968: -2.6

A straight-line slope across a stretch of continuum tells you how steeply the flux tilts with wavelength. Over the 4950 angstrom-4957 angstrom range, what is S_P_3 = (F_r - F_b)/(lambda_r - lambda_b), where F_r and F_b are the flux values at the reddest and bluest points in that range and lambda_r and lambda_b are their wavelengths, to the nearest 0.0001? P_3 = 0.0066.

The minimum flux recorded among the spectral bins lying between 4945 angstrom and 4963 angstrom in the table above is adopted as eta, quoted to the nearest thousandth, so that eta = 2.616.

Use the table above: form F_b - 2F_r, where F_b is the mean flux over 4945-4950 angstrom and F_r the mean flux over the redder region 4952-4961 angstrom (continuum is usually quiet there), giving -2.67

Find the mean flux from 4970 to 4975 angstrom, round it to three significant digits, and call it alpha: 2.66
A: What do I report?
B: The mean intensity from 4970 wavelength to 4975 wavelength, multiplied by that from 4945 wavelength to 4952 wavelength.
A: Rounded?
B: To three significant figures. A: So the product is 7.16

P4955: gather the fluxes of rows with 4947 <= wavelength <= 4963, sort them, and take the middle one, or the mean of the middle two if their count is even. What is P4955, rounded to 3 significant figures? 2.69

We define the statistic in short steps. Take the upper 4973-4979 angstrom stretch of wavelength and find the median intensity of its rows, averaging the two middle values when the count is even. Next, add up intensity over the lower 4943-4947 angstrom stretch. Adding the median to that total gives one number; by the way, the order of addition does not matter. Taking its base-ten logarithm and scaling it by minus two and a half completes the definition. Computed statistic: -2.3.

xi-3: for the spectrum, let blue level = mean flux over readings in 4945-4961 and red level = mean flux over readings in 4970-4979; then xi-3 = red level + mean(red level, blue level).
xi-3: 5.37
